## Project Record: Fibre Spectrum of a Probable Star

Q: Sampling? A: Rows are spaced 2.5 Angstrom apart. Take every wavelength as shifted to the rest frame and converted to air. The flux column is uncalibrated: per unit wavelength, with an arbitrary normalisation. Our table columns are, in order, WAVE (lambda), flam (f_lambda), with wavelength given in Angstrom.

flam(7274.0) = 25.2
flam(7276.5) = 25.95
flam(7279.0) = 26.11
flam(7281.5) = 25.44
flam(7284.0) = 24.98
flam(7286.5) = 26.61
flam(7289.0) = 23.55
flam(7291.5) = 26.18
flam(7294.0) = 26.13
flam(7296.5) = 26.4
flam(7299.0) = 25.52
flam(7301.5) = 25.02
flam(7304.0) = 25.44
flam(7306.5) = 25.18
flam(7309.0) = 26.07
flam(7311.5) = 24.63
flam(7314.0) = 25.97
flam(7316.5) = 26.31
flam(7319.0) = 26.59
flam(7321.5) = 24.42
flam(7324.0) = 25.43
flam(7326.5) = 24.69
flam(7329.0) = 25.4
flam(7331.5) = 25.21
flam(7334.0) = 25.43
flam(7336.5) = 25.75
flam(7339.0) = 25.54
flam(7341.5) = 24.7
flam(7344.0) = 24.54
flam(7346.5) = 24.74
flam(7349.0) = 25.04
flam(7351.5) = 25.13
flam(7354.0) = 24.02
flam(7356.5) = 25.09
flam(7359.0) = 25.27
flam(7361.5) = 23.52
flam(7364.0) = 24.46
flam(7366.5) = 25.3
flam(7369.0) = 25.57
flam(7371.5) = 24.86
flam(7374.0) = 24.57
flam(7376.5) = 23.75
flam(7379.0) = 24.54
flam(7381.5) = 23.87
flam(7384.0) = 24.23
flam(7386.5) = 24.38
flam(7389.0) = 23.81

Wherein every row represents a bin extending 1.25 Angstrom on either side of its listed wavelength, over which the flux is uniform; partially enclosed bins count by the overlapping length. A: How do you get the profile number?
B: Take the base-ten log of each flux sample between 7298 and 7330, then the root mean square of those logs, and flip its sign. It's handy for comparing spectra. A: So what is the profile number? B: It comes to -1.405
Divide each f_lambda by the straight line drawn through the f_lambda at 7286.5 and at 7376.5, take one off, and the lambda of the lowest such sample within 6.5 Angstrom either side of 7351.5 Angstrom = 7354.0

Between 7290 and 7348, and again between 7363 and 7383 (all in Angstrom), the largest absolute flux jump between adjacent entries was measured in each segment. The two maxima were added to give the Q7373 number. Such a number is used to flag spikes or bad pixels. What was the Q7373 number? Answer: 3.0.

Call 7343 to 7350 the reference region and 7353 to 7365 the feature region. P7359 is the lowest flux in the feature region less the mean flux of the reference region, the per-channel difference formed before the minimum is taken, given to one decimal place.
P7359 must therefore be -1.3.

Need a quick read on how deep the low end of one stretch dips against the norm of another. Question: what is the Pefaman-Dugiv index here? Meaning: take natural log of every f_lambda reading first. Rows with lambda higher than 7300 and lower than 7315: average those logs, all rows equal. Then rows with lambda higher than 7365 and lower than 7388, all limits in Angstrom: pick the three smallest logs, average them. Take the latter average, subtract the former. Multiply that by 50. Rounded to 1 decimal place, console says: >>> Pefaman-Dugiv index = -2.9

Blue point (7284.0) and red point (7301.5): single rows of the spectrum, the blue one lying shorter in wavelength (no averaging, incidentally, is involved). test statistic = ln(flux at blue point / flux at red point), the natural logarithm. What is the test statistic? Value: 0.00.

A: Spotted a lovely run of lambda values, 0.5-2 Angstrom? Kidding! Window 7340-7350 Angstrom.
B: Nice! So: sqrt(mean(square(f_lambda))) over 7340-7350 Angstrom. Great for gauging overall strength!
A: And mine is 24.8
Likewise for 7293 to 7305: 25.7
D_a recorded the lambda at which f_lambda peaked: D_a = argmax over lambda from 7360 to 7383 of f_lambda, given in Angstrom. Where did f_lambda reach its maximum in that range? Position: 7369.0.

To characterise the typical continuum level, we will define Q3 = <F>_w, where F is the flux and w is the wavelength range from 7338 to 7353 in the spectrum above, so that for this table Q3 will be 24.9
